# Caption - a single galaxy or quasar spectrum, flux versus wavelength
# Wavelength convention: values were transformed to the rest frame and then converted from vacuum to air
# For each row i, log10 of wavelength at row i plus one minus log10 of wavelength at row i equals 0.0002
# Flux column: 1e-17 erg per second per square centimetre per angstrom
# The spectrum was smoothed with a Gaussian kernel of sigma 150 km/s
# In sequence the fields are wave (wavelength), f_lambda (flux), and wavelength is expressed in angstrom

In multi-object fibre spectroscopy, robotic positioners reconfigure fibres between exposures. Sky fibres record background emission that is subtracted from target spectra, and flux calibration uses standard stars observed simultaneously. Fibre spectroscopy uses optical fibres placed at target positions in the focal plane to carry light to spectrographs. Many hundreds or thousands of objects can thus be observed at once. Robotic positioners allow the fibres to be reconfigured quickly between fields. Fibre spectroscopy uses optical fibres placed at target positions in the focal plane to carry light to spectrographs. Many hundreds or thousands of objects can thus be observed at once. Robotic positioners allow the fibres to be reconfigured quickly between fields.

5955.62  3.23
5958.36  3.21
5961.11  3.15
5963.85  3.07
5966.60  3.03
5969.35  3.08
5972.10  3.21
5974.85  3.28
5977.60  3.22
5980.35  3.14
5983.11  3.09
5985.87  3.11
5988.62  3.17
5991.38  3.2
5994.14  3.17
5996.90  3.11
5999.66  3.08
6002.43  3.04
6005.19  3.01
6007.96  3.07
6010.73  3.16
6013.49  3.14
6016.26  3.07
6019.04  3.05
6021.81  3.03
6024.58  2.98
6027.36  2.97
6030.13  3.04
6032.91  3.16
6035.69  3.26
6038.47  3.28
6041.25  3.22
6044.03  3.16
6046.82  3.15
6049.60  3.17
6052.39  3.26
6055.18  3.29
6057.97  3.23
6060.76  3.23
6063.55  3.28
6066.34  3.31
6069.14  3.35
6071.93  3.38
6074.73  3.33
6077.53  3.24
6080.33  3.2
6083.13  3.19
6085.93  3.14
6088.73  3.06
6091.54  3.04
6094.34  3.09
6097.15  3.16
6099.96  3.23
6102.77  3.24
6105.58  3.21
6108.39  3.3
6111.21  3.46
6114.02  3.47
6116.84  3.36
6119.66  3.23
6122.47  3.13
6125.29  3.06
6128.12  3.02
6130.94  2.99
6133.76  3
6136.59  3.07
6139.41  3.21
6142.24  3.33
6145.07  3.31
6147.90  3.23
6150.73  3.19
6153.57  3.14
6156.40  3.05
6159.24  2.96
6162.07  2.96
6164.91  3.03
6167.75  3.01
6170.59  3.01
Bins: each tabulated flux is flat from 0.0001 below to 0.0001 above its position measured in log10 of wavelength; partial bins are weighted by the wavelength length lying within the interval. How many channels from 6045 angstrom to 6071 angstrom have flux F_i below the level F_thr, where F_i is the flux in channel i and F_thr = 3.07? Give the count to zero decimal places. 0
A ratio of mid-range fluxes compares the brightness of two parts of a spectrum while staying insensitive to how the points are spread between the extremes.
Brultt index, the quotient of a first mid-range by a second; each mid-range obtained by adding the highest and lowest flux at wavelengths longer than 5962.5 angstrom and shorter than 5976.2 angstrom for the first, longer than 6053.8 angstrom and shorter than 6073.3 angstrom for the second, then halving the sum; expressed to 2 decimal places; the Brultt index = 0.95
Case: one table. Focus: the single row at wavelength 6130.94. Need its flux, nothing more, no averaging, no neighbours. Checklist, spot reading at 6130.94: 2.99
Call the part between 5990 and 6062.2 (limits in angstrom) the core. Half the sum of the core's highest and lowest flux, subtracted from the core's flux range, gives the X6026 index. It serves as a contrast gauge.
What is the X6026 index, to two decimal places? -2.81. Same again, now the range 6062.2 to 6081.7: -3.11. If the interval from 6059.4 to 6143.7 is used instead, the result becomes -2.75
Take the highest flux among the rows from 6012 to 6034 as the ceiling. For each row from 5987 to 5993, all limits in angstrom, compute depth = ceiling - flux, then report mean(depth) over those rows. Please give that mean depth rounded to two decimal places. -0.02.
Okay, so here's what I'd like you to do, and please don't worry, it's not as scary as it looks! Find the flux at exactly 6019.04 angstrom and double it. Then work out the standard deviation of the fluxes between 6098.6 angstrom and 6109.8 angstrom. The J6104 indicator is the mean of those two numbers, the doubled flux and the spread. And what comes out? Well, 3.07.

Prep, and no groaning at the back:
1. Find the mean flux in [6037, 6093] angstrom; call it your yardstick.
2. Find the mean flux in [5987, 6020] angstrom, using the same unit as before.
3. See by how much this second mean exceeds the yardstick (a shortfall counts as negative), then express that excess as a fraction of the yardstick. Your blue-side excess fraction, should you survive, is -0.037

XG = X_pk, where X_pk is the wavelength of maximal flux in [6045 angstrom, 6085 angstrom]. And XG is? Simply 6071.93 angstrom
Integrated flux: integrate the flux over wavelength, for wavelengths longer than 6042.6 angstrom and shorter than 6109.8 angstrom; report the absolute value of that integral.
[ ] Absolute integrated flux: 216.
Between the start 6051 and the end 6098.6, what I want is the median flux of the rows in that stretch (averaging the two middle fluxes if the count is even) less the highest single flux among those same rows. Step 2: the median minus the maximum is -0.15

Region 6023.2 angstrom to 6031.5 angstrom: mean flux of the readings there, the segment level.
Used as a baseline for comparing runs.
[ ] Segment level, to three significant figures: 3.00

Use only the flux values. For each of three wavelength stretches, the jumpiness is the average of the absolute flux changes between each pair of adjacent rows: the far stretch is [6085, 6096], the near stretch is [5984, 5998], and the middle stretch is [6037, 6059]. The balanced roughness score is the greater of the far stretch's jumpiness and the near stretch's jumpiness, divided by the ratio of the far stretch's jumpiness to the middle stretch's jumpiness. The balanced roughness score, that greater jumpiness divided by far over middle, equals 0.047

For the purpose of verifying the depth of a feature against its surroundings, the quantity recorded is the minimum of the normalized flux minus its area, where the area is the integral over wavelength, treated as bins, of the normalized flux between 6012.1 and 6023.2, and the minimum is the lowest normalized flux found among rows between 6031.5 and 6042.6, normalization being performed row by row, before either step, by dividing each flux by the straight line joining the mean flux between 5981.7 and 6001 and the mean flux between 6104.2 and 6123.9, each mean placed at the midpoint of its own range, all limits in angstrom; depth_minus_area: -9.8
